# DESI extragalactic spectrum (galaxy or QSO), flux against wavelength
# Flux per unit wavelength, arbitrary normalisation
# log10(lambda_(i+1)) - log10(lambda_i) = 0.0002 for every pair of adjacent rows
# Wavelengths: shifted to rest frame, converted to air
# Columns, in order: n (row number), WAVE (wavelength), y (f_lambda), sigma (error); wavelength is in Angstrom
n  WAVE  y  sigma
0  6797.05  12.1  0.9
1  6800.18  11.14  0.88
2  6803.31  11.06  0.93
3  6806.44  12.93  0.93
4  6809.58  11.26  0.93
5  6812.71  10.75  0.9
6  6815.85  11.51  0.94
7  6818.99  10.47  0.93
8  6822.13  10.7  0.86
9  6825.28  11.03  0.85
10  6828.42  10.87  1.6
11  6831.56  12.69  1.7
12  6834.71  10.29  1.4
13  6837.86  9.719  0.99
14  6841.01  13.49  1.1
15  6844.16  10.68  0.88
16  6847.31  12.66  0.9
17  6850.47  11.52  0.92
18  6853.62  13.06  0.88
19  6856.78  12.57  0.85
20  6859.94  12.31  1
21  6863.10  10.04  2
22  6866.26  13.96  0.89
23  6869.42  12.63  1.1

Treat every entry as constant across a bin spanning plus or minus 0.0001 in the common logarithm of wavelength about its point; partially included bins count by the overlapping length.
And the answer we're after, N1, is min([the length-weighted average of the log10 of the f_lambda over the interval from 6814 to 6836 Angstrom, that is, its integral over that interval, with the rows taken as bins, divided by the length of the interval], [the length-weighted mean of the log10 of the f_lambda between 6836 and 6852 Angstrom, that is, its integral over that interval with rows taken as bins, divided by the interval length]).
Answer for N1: 1.044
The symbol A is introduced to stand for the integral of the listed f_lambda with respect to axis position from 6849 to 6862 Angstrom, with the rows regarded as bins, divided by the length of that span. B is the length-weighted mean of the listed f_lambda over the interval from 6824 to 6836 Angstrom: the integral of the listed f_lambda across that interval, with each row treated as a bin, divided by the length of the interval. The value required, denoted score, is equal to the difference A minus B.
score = 1.0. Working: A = 12.3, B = 11.3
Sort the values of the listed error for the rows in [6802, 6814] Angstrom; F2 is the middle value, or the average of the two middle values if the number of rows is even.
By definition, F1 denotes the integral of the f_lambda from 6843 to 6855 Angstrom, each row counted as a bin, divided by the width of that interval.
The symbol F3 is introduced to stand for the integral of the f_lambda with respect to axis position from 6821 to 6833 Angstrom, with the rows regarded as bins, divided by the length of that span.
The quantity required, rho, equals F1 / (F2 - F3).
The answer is -1.15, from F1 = 12.0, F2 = 0.930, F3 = 11.3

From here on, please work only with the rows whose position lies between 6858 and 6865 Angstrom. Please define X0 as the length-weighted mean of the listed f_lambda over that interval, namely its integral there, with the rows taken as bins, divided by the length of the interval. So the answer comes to 11.4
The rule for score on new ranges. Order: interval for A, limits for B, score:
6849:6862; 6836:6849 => 0.7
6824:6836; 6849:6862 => -1.0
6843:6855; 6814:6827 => 1.1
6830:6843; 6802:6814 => 0.0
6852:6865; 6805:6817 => 0.4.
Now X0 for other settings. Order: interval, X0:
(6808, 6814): 11.0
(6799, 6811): 11.6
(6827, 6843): 11.4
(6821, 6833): 11.3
